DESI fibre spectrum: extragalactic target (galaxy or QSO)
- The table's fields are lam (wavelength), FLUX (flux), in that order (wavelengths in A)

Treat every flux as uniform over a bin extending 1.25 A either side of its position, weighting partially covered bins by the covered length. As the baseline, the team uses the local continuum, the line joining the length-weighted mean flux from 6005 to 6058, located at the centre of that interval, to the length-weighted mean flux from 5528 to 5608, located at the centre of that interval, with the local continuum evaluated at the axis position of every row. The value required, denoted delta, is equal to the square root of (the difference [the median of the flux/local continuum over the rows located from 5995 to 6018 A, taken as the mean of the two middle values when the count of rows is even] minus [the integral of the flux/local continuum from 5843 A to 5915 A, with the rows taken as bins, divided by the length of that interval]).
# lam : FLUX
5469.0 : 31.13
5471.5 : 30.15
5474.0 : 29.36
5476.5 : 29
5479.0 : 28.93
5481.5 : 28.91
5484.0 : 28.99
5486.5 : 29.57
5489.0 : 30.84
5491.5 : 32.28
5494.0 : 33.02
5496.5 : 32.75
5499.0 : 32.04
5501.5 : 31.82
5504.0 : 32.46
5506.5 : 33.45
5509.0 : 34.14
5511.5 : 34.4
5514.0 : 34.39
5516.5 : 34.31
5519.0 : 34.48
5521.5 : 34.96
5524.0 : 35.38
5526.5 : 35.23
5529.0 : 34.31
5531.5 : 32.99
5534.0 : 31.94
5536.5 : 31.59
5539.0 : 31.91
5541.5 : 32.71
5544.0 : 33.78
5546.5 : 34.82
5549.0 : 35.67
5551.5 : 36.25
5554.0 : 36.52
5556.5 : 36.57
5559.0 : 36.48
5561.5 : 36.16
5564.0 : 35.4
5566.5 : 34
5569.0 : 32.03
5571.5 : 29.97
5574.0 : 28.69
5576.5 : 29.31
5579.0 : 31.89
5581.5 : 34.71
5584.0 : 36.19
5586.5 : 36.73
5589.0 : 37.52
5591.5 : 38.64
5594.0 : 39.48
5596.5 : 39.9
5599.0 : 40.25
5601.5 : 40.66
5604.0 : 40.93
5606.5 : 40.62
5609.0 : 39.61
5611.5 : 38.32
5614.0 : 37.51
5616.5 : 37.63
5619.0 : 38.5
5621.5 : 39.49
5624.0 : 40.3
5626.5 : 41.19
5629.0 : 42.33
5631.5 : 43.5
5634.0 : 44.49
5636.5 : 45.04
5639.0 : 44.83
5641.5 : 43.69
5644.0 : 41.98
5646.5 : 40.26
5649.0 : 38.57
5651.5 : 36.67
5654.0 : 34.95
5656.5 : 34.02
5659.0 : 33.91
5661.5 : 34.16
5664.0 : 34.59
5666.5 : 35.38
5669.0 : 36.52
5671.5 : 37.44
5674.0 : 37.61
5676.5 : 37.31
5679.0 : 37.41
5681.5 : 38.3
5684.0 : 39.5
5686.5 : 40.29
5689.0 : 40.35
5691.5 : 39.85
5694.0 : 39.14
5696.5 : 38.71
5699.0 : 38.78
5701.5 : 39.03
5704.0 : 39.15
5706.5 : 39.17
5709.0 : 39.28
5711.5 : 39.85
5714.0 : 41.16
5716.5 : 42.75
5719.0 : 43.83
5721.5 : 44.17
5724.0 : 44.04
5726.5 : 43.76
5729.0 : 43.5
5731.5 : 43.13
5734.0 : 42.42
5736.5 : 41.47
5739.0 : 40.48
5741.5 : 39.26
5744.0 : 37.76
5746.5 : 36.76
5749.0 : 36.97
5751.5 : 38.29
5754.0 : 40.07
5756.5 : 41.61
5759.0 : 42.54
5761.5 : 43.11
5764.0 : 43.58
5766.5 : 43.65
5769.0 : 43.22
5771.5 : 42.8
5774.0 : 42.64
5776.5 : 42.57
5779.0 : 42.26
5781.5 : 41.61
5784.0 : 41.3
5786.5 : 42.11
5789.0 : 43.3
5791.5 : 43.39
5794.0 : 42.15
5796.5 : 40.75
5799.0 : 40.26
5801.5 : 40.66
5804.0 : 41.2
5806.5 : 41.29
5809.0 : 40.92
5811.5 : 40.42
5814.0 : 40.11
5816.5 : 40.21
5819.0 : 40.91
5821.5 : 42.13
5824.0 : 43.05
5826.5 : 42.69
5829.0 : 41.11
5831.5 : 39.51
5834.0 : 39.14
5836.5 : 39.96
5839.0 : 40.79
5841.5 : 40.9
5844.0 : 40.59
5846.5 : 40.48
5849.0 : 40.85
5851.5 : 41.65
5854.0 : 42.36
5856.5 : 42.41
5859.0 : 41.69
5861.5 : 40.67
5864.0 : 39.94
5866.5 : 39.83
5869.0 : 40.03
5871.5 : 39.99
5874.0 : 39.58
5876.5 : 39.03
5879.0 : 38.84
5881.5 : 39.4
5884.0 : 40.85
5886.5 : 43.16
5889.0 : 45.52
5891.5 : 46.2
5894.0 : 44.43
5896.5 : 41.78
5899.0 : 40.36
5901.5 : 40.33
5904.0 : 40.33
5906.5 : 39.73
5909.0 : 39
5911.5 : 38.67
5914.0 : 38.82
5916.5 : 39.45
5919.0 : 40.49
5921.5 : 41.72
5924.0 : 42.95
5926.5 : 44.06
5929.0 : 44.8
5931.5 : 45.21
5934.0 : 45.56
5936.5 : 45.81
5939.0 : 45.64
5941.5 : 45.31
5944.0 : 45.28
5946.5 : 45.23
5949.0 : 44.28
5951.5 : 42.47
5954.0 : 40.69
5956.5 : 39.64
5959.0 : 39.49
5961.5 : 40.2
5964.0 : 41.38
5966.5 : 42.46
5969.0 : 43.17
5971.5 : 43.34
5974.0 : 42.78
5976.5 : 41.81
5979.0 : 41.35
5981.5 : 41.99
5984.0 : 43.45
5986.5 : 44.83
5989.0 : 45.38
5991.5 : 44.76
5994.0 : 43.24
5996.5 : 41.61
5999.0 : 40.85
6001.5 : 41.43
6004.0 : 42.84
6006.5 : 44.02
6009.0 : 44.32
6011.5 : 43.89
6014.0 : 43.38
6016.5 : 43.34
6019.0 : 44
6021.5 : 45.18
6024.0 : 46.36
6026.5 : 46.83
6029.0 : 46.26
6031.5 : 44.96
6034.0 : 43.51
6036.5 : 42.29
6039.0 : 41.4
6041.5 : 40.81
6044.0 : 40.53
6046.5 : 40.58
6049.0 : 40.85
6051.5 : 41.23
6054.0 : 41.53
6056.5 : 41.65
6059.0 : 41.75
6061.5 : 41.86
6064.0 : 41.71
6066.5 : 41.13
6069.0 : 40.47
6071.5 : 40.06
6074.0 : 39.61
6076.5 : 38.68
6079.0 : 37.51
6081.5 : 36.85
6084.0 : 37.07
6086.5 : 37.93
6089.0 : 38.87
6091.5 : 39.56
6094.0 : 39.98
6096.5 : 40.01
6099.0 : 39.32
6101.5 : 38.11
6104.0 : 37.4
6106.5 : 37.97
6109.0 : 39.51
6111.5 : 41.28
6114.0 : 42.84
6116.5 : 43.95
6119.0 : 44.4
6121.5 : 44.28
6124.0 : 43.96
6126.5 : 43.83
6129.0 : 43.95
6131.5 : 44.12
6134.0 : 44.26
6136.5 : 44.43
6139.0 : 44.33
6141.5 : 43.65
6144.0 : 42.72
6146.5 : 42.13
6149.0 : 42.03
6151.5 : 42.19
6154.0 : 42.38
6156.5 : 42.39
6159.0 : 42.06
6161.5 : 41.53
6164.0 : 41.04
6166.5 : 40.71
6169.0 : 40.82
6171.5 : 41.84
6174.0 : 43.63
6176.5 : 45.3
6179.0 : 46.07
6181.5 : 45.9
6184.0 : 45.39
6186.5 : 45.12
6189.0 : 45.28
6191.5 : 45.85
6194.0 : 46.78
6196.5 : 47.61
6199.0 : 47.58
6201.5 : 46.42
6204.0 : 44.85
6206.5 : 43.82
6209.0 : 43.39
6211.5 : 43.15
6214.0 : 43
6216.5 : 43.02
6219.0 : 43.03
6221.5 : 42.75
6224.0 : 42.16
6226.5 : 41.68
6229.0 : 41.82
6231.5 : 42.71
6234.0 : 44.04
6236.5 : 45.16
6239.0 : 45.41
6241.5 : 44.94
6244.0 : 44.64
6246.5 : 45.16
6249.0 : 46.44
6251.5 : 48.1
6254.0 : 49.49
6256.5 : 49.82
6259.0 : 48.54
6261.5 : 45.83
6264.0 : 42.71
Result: 0.03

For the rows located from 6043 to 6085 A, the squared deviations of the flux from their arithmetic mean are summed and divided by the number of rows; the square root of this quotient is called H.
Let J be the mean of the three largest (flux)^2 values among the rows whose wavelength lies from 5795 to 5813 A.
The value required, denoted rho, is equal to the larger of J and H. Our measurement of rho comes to 1692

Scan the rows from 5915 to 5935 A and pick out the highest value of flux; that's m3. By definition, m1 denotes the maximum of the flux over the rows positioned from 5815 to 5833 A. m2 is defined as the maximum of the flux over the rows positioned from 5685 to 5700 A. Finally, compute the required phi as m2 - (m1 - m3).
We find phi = 43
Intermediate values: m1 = 43.05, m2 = 40.35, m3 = 45.56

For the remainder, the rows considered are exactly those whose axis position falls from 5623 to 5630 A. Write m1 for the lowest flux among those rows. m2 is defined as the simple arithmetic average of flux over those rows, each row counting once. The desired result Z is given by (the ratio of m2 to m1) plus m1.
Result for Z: 41.3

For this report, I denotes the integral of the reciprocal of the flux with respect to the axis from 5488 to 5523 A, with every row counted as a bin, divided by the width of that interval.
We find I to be 0.0301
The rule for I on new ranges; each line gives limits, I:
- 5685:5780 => 0.0244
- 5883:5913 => 0.0241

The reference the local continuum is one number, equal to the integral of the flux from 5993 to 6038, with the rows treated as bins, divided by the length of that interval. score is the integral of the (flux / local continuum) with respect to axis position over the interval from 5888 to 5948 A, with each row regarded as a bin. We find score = 58.6 A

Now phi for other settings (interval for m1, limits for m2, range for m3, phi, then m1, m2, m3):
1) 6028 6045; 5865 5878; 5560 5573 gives 30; 46.26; 40.03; 36.16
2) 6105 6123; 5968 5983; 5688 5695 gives 39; 44.4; 43.34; 40.35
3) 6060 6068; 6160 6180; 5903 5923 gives 46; 41.86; 46.07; 41.72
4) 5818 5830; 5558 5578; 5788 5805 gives 37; 43.05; 36.48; 43.39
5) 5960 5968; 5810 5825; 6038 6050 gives 42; 42.46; 43.05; 41.4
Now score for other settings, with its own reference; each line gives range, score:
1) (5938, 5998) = 58.8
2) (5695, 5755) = 55.6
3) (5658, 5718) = 52.6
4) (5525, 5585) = 46.2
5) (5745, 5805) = 56.9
